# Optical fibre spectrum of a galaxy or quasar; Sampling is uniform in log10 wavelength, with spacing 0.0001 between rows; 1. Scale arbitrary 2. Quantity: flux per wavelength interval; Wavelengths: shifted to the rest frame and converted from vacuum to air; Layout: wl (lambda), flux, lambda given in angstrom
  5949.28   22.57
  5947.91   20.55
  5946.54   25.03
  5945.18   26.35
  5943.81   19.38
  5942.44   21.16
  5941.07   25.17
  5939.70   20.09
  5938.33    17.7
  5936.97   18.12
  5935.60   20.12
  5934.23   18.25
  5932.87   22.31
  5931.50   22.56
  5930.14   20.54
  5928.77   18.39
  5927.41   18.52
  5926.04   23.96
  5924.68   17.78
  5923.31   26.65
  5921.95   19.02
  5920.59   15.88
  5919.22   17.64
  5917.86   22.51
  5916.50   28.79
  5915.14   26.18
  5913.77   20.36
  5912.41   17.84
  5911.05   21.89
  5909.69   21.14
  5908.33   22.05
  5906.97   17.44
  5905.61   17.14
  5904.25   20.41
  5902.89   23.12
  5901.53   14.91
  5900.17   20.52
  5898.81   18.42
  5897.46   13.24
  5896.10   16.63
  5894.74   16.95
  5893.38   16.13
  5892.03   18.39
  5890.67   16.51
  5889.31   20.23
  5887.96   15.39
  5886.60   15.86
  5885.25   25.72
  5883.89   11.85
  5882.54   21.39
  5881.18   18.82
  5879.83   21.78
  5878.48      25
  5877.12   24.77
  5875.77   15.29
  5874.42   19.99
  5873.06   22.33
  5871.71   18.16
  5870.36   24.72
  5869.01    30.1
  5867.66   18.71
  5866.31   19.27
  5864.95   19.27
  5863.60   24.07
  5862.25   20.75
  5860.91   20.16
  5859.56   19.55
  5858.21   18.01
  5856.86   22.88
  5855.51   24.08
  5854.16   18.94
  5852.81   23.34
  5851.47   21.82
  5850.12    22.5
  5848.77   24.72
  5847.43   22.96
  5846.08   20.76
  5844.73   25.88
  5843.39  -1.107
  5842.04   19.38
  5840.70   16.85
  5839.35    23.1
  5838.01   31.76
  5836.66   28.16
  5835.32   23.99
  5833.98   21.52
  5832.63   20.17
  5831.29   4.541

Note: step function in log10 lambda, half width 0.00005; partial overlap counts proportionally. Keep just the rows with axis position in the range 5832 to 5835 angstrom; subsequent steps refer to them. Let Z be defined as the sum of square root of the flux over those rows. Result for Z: 9.1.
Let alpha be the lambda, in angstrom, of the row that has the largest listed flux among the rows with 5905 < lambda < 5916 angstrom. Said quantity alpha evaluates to 5915.14 angstrom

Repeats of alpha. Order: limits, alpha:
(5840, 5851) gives 5844.73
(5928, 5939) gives 5931.50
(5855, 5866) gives 5855.51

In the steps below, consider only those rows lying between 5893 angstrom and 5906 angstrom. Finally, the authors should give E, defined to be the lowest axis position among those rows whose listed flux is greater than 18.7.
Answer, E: 5900.17 angstrom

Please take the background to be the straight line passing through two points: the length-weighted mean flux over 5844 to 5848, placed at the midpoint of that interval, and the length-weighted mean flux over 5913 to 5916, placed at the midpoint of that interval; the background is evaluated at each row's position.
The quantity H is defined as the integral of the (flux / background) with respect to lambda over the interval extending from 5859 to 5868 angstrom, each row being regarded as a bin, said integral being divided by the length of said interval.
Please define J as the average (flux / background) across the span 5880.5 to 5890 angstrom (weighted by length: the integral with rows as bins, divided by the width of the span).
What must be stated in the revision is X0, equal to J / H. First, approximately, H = 0.89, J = 0.80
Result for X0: 0.90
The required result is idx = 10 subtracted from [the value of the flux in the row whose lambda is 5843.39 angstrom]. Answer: -11.1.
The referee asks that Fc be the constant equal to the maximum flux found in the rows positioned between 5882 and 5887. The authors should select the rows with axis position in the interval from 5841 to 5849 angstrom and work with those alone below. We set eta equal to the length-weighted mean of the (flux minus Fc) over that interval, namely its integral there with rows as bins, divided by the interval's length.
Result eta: -7.4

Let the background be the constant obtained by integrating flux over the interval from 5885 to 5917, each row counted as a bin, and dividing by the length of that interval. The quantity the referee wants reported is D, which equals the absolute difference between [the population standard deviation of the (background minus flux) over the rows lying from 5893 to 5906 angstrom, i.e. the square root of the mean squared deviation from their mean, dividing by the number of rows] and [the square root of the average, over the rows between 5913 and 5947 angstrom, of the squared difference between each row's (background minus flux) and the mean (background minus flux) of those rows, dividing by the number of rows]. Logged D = 0.6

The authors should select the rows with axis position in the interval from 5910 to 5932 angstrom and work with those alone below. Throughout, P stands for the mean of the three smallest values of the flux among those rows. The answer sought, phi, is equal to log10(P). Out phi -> 1.23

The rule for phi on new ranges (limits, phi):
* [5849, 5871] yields 1.27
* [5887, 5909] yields 1.16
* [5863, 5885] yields 1.18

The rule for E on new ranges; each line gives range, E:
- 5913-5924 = 5913.77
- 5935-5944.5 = 5935.60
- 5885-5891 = 5885.25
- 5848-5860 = 5848.77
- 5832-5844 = 5832.63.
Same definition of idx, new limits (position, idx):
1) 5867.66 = 8.7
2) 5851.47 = 11.8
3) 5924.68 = 7.8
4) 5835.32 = 14.0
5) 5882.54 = 11.4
